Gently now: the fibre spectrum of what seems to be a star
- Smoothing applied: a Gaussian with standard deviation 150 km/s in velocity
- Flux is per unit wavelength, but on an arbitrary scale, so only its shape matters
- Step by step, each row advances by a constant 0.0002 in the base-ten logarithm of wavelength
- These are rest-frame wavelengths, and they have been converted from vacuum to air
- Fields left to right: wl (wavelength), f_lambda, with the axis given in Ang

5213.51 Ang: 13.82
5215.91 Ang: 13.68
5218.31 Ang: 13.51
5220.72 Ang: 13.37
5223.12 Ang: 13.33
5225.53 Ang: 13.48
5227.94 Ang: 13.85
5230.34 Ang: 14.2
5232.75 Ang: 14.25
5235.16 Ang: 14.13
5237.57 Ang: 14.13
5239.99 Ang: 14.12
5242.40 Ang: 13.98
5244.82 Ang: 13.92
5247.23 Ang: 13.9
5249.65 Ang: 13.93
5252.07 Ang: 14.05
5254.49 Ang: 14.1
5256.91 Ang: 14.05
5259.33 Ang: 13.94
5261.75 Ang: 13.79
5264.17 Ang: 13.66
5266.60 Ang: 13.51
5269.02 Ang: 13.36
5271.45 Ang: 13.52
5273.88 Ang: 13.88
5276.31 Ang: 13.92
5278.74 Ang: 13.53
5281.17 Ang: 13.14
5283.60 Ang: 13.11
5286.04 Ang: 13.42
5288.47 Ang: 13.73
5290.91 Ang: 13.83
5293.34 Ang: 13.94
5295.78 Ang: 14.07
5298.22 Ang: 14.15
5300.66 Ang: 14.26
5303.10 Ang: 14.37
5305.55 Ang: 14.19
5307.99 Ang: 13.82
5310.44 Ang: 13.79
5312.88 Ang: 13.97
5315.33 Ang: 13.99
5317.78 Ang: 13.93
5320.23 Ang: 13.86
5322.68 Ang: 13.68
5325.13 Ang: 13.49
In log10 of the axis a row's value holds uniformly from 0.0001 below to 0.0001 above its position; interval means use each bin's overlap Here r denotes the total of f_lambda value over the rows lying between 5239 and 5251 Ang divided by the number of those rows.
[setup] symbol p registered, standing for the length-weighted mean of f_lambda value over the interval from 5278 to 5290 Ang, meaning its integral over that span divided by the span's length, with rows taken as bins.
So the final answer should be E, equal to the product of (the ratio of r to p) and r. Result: 14.6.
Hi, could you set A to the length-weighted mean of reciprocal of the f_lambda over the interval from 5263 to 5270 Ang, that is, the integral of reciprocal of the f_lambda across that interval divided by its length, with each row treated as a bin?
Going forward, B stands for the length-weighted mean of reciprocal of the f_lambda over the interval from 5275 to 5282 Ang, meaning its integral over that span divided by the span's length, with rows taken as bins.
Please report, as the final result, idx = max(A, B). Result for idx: 0.0740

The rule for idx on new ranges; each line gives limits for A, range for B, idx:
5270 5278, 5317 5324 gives 0.0727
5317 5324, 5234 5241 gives 0.0724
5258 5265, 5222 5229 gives 0.0737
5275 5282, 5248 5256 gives 0.0738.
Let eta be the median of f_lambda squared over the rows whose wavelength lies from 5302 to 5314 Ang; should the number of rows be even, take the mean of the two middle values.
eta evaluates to 195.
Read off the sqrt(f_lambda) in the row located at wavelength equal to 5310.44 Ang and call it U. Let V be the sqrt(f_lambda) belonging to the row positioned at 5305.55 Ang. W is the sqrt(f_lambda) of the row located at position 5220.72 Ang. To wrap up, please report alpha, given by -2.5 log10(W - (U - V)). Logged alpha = -1.42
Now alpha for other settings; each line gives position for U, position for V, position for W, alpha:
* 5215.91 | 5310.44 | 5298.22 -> -1.44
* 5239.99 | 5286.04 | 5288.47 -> -1.39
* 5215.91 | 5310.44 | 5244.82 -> -1.43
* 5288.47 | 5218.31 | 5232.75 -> -1.43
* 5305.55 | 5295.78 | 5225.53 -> -1.41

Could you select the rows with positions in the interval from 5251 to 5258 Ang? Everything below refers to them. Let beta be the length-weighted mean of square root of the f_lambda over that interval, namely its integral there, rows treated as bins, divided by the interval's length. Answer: 3.75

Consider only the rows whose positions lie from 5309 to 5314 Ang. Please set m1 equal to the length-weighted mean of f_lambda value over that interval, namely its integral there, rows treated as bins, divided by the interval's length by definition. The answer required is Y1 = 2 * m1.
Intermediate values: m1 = 13.88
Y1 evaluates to 27.8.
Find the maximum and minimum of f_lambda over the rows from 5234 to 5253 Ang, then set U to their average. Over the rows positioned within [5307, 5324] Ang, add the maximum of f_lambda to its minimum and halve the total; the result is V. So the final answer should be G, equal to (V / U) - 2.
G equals -1.01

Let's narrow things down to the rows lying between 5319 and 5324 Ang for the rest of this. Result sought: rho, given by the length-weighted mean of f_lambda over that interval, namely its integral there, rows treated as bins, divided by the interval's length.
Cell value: 13.8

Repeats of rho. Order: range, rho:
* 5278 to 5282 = 13.3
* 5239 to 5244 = 14.0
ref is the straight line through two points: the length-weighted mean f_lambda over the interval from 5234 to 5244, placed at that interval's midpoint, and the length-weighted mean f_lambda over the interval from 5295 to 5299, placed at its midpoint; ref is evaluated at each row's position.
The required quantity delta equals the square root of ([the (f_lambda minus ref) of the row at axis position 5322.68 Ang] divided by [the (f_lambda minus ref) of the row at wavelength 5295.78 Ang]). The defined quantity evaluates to 3.5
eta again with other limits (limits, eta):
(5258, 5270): 187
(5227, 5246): 200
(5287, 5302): 196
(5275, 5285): 178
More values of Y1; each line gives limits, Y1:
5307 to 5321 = 27.8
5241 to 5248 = 27.9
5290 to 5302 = 28.1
